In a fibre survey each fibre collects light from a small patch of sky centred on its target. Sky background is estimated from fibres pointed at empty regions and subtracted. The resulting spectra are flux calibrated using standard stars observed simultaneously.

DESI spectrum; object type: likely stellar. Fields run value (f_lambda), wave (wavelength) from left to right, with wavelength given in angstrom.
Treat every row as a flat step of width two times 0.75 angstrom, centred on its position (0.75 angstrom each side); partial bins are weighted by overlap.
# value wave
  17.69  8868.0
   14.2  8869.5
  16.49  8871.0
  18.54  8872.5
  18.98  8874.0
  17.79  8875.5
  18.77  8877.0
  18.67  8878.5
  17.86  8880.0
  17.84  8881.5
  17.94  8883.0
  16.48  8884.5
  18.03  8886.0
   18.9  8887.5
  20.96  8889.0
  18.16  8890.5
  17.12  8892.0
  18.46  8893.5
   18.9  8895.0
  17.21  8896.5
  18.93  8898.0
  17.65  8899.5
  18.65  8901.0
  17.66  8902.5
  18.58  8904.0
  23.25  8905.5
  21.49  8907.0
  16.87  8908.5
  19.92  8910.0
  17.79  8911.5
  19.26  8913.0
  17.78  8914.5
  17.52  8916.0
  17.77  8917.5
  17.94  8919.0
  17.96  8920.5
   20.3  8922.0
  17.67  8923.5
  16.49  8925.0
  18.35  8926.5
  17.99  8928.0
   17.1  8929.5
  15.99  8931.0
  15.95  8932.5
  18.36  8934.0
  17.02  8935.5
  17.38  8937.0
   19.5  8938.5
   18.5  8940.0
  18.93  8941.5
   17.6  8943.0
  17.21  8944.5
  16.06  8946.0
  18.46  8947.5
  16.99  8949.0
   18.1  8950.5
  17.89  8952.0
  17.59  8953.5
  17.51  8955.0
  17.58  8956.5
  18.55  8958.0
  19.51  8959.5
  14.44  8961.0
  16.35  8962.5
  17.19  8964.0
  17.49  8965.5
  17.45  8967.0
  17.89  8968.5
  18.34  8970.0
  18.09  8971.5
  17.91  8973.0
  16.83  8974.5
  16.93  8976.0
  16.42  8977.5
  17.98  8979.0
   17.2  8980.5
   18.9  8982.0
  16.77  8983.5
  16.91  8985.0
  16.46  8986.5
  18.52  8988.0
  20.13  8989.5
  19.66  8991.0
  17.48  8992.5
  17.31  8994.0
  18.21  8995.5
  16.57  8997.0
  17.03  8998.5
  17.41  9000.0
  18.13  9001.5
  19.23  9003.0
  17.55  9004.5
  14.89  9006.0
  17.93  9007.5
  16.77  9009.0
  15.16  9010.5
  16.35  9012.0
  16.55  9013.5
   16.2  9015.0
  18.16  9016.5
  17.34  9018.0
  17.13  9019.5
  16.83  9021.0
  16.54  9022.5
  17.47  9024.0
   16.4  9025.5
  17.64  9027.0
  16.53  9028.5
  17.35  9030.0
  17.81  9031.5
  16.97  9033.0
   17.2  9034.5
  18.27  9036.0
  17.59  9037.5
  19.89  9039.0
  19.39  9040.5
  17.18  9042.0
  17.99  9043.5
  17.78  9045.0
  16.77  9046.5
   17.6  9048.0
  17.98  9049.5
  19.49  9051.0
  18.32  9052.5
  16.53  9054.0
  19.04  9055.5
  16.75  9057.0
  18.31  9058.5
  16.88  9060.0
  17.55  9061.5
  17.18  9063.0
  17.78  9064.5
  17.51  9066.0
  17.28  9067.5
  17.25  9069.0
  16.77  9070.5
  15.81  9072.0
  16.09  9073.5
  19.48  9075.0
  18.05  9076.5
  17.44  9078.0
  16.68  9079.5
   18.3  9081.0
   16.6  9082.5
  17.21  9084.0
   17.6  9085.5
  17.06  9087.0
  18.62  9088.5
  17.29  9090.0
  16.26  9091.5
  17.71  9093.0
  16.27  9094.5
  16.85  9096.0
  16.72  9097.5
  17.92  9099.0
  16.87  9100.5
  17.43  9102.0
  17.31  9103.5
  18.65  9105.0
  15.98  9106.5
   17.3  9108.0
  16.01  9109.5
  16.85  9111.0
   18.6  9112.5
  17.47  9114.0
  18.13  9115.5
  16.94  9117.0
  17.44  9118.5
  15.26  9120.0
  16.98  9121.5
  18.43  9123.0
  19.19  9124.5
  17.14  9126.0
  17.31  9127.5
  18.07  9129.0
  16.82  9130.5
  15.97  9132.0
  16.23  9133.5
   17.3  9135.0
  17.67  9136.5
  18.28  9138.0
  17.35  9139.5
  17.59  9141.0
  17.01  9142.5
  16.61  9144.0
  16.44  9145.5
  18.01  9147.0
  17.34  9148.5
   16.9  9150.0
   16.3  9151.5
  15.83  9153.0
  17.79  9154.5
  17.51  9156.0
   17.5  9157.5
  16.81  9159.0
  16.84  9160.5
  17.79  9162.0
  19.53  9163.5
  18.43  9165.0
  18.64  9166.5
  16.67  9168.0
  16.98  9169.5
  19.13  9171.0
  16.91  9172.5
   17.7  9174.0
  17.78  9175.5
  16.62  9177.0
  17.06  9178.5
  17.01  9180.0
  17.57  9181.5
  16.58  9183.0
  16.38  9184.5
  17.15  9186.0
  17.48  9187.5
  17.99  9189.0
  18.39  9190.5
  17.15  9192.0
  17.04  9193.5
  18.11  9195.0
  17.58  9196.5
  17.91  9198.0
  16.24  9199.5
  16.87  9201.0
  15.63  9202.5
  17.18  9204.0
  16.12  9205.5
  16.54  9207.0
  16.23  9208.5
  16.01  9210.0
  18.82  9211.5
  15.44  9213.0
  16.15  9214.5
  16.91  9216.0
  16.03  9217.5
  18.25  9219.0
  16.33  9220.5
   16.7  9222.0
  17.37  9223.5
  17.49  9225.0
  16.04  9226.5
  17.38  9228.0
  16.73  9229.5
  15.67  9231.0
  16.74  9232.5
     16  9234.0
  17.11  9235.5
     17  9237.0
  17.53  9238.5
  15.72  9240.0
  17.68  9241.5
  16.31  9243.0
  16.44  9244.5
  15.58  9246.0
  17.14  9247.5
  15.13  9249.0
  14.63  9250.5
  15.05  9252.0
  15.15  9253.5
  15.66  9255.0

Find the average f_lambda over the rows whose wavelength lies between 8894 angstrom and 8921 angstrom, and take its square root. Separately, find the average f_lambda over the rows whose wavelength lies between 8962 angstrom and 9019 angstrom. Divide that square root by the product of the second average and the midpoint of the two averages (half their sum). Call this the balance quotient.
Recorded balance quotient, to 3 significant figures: 0.0138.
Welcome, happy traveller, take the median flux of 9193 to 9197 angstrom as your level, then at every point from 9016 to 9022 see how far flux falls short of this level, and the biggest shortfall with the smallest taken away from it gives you 1.3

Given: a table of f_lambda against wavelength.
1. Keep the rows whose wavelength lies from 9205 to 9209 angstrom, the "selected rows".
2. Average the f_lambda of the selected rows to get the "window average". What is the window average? 16.3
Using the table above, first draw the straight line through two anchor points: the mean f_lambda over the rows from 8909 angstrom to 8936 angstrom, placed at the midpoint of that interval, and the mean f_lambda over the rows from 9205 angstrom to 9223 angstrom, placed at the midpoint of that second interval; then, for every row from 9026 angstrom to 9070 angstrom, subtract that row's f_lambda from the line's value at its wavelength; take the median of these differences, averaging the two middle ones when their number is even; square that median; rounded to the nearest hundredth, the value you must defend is 0.07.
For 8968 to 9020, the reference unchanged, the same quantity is 0.01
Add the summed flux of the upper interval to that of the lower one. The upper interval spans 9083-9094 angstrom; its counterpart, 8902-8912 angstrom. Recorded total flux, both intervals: 257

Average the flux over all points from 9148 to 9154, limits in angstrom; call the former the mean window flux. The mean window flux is 16.6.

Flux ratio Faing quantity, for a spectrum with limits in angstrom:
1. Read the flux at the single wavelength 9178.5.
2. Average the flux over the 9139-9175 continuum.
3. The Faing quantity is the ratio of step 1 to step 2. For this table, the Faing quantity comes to 0.98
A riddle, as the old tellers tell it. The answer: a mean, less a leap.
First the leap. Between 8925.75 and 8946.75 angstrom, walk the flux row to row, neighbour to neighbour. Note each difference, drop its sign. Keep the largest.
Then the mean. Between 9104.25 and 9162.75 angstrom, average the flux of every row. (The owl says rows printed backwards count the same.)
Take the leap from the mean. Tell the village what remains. 14.8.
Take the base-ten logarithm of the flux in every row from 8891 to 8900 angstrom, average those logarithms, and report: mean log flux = 1.256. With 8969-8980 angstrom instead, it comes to 1.243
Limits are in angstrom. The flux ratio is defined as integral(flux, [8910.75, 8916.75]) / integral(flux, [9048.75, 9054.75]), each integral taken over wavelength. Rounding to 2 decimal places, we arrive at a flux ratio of 1.00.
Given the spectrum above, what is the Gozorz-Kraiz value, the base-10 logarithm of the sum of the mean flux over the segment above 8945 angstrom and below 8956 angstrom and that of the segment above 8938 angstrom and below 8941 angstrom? 1.562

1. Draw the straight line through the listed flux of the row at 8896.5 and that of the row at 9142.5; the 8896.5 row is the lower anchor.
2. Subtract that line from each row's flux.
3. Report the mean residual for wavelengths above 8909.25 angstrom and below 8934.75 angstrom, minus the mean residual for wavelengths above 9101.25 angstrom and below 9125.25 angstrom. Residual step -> 0.36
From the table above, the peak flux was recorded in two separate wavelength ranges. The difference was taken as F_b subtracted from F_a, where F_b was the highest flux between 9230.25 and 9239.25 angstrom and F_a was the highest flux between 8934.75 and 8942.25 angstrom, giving 2.0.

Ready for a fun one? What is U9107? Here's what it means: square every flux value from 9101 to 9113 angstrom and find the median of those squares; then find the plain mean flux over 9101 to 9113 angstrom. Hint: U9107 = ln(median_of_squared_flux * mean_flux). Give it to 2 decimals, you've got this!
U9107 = 8.55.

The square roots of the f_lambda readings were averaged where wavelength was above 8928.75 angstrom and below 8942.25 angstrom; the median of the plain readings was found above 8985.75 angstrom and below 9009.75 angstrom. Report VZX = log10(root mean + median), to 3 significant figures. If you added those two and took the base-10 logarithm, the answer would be 1.34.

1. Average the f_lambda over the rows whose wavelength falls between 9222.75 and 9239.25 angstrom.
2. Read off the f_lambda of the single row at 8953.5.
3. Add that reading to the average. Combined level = 34.4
